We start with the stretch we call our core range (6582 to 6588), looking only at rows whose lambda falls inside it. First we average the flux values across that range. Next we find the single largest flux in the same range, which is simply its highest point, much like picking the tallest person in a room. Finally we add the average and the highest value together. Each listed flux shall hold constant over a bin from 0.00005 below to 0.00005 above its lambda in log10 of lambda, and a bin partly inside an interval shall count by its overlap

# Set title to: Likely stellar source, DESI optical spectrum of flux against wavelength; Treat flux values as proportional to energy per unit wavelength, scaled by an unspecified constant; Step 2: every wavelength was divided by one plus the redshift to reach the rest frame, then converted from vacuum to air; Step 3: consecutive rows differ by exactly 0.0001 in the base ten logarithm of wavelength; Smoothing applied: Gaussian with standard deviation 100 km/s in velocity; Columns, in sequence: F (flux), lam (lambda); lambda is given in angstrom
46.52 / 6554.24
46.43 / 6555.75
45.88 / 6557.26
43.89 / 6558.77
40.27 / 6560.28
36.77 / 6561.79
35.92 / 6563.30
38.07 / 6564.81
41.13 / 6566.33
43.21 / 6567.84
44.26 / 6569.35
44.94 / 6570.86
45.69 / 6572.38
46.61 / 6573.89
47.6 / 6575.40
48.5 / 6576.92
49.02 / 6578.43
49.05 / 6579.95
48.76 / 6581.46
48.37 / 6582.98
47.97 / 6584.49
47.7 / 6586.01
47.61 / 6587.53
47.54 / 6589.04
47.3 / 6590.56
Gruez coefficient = 96.3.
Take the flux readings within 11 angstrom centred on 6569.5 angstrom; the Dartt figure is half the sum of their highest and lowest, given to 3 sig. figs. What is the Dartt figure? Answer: 42.3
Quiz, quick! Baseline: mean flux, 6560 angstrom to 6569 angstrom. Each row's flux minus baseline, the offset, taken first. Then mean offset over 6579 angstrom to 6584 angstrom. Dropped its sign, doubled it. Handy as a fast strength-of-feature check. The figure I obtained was 19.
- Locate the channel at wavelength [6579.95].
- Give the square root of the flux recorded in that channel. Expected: 7.00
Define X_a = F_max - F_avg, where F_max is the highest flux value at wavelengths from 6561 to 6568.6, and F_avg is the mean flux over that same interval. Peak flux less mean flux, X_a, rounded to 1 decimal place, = 4.2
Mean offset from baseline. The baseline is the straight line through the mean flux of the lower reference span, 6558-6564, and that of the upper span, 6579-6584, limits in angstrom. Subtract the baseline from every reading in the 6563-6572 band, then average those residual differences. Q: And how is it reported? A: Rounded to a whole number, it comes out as -1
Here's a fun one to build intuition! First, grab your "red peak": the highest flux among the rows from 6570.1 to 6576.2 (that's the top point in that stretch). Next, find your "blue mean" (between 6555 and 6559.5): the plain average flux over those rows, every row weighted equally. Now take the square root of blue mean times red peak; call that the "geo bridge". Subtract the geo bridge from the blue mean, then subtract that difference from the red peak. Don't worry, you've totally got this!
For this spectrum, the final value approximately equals 48.7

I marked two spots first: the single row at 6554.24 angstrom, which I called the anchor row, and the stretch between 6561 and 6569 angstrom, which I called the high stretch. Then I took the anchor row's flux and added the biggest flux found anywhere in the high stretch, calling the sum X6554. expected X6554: 89.7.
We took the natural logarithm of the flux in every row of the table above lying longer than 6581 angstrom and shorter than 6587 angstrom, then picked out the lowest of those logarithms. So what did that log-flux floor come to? 3.86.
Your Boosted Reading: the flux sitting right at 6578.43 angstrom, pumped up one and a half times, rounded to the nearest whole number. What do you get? 74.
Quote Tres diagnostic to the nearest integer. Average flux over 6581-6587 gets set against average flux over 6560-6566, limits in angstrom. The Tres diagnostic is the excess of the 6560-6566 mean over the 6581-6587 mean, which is -10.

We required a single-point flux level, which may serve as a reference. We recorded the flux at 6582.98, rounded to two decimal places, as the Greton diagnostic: 48.37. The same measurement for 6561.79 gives 36.77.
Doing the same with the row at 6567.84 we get 43.21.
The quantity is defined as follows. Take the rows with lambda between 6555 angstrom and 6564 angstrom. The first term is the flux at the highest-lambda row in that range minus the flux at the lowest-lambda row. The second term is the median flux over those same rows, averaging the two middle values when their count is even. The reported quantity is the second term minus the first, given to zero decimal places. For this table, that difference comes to 53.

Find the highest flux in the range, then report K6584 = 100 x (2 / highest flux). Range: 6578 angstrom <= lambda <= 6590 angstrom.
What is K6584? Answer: 4.1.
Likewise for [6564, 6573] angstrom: 4.4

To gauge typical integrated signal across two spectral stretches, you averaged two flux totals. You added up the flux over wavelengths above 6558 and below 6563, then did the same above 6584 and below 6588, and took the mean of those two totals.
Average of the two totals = 132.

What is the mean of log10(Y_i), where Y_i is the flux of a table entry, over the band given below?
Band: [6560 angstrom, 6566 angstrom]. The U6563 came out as 1.58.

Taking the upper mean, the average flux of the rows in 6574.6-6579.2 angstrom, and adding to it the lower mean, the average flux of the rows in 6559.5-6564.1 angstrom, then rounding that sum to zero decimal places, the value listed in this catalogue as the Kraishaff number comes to 86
